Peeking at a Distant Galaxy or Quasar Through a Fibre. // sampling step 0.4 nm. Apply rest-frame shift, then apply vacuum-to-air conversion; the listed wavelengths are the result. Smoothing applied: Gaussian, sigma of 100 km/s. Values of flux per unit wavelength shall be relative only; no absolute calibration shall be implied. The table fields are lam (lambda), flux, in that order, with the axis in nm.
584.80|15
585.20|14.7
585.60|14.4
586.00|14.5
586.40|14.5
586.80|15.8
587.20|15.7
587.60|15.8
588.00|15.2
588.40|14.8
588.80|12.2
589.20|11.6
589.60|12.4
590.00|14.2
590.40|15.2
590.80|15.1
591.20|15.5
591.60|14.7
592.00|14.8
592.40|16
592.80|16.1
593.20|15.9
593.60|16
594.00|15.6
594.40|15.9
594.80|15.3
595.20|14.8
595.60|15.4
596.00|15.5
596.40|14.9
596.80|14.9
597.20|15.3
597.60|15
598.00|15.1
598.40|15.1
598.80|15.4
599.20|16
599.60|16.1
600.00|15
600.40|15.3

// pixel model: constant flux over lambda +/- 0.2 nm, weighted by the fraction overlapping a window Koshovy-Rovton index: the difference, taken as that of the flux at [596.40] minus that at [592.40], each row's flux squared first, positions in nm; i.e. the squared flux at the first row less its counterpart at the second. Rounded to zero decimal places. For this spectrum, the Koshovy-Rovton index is -34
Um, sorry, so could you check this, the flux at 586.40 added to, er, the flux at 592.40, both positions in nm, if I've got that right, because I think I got 30.5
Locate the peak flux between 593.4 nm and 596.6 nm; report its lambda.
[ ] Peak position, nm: 593.60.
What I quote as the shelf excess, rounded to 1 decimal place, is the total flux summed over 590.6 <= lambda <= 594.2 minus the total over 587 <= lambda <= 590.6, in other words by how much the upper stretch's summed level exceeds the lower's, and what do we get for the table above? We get 12.6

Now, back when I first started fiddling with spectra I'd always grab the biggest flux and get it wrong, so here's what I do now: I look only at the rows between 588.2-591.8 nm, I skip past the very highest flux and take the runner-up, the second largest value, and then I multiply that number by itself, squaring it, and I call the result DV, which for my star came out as 231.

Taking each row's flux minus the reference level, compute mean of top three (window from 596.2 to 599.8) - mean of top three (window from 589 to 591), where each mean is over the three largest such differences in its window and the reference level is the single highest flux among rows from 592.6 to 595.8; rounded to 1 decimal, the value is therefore 1.0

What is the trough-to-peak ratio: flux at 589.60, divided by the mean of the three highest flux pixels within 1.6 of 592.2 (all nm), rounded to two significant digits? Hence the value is 0.77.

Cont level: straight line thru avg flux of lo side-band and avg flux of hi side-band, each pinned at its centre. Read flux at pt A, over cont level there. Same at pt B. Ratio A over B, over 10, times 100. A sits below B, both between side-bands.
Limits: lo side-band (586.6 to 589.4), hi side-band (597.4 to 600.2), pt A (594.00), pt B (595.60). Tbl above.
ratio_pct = 10.2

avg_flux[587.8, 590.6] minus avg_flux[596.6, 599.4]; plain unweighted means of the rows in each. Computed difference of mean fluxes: -1.6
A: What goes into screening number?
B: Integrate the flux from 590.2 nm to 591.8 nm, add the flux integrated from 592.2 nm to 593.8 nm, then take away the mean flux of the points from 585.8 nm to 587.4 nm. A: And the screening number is 34.7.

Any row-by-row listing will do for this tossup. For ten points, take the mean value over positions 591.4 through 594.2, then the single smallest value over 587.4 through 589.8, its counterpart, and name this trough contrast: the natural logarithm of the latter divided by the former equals -0.30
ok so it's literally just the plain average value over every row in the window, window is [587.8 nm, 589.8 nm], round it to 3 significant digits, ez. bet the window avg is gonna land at 13.2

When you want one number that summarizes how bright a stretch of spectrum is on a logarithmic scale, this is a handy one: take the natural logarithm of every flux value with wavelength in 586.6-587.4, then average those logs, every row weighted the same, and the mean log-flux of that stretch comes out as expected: 2.757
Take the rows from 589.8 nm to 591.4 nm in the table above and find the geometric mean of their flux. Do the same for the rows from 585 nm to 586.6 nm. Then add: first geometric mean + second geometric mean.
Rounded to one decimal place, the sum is 29.5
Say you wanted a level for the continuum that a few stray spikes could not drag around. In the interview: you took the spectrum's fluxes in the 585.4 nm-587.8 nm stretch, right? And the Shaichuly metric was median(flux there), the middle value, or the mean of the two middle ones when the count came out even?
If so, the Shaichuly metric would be 15.1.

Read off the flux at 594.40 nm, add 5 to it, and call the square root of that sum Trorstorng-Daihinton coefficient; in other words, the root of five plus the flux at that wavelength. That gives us 4.57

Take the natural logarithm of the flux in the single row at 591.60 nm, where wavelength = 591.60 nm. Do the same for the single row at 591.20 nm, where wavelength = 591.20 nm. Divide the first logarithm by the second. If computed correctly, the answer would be 0.98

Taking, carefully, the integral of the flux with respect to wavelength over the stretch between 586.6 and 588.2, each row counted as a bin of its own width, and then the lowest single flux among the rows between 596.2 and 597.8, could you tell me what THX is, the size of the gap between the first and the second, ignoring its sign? 10.1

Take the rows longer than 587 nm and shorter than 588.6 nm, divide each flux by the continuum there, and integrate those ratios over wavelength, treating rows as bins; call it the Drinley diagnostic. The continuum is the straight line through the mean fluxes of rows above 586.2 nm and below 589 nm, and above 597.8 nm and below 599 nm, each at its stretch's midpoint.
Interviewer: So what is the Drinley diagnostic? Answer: 1.655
